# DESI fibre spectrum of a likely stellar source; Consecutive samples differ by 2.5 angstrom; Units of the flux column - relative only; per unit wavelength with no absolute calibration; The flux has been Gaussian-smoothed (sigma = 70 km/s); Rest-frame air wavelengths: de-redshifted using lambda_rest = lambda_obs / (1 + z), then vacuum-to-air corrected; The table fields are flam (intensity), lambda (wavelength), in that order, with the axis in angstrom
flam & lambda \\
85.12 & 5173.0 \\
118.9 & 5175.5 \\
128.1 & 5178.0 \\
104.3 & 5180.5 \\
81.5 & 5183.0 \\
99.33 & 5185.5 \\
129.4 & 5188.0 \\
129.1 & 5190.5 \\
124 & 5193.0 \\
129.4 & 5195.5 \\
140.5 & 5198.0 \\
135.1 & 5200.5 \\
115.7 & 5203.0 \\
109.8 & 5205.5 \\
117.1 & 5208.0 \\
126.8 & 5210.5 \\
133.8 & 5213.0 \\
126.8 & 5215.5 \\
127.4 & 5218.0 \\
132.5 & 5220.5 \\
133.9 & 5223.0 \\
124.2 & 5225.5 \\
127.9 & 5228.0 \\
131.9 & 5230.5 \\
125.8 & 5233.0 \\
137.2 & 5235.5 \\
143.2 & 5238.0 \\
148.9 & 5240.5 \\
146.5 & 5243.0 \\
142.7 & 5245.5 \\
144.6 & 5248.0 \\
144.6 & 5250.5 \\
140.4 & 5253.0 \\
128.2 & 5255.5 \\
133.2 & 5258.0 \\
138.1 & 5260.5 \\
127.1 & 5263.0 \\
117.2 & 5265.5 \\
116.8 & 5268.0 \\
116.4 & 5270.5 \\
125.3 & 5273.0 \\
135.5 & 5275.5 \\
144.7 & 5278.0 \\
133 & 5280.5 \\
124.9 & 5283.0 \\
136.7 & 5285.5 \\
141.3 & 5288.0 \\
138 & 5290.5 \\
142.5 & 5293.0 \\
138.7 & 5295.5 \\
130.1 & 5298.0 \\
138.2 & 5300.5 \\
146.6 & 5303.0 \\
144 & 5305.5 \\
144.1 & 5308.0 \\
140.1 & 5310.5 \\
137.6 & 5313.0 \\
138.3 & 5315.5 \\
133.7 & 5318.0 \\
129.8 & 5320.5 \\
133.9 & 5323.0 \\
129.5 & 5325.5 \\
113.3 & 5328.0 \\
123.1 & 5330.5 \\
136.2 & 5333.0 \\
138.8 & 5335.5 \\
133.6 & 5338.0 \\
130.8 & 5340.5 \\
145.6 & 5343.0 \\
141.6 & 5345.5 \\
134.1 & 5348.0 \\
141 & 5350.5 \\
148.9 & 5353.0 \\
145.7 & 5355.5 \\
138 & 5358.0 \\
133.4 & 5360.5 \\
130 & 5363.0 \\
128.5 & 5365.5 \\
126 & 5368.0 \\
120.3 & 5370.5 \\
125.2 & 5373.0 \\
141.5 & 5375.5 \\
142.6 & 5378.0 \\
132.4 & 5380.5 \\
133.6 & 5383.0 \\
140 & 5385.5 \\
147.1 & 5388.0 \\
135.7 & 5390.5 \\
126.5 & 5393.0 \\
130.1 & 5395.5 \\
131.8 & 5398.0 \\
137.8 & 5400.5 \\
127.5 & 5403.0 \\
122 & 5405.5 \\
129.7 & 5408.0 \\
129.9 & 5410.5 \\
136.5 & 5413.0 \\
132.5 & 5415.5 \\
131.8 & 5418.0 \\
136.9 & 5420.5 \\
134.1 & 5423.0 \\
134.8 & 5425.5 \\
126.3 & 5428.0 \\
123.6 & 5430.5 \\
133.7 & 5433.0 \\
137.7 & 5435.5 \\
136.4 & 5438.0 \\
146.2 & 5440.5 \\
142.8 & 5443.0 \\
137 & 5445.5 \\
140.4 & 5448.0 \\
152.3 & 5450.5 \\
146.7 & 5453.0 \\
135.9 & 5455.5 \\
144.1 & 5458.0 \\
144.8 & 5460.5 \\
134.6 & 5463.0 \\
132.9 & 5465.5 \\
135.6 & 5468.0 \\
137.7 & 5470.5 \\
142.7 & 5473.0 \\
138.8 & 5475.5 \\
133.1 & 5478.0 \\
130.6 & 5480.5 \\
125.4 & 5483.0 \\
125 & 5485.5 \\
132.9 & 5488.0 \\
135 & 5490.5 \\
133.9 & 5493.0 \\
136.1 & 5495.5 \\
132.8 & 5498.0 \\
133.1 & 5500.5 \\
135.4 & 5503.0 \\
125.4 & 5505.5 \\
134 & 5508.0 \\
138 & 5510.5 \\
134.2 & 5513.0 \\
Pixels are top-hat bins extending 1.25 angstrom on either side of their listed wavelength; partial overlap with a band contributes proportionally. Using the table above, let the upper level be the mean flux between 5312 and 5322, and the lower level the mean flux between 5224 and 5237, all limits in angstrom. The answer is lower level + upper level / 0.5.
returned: 399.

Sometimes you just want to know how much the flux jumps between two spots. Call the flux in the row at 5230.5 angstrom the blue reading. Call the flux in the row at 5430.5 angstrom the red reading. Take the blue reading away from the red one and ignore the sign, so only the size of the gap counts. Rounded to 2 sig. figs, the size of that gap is 8.3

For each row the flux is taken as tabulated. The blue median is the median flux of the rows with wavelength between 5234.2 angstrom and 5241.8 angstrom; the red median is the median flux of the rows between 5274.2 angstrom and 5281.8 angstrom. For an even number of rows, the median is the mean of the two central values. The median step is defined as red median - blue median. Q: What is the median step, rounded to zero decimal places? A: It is -8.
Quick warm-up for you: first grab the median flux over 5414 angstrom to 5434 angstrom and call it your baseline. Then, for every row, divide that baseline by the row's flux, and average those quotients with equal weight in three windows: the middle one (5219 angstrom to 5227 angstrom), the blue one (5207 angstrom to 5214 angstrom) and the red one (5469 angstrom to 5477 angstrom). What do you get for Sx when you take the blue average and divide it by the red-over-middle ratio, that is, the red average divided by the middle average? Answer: 1.14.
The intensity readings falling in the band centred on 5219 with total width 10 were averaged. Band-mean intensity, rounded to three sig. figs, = 130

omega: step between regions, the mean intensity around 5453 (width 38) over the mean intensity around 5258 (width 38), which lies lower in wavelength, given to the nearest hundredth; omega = 1.05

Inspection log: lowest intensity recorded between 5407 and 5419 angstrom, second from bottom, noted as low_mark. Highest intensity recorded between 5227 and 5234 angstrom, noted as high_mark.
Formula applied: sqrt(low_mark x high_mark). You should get 130.9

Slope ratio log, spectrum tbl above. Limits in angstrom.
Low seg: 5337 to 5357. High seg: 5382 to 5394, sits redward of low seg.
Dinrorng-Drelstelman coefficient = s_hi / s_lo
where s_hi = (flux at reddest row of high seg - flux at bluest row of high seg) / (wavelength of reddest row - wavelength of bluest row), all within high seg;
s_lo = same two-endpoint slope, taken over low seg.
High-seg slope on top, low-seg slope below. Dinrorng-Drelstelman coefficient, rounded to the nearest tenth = -1.0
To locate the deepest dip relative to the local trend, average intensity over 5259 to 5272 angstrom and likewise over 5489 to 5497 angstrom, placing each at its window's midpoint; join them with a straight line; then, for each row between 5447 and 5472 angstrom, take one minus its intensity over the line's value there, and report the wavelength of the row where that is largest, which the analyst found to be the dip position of 5465.5 angstrom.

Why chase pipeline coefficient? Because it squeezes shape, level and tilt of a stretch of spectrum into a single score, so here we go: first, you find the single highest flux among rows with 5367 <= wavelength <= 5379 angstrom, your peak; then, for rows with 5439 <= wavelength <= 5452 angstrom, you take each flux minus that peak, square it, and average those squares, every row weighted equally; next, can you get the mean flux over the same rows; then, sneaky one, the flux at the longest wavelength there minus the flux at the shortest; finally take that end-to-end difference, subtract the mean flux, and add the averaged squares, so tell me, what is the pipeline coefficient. -109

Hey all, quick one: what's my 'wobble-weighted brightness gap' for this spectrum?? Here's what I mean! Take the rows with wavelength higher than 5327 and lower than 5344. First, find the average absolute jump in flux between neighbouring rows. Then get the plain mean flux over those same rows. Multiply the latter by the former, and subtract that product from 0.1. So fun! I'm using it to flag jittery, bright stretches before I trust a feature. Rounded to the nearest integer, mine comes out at -1060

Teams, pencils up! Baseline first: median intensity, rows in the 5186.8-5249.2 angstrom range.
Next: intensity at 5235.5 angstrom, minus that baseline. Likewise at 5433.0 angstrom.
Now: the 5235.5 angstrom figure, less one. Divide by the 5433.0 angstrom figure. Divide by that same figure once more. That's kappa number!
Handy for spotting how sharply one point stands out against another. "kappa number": 0.37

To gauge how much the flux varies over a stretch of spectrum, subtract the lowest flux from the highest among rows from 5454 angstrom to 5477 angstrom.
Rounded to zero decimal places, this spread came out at 12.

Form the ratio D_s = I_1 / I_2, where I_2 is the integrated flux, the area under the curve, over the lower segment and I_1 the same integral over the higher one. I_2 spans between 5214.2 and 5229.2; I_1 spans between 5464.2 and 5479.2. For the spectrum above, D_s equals 1.06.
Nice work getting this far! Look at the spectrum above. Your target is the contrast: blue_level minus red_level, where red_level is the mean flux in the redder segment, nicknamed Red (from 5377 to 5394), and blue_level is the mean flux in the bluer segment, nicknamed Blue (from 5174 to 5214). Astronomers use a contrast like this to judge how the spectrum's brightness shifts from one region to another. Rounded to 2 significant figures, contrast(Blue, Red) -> -17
